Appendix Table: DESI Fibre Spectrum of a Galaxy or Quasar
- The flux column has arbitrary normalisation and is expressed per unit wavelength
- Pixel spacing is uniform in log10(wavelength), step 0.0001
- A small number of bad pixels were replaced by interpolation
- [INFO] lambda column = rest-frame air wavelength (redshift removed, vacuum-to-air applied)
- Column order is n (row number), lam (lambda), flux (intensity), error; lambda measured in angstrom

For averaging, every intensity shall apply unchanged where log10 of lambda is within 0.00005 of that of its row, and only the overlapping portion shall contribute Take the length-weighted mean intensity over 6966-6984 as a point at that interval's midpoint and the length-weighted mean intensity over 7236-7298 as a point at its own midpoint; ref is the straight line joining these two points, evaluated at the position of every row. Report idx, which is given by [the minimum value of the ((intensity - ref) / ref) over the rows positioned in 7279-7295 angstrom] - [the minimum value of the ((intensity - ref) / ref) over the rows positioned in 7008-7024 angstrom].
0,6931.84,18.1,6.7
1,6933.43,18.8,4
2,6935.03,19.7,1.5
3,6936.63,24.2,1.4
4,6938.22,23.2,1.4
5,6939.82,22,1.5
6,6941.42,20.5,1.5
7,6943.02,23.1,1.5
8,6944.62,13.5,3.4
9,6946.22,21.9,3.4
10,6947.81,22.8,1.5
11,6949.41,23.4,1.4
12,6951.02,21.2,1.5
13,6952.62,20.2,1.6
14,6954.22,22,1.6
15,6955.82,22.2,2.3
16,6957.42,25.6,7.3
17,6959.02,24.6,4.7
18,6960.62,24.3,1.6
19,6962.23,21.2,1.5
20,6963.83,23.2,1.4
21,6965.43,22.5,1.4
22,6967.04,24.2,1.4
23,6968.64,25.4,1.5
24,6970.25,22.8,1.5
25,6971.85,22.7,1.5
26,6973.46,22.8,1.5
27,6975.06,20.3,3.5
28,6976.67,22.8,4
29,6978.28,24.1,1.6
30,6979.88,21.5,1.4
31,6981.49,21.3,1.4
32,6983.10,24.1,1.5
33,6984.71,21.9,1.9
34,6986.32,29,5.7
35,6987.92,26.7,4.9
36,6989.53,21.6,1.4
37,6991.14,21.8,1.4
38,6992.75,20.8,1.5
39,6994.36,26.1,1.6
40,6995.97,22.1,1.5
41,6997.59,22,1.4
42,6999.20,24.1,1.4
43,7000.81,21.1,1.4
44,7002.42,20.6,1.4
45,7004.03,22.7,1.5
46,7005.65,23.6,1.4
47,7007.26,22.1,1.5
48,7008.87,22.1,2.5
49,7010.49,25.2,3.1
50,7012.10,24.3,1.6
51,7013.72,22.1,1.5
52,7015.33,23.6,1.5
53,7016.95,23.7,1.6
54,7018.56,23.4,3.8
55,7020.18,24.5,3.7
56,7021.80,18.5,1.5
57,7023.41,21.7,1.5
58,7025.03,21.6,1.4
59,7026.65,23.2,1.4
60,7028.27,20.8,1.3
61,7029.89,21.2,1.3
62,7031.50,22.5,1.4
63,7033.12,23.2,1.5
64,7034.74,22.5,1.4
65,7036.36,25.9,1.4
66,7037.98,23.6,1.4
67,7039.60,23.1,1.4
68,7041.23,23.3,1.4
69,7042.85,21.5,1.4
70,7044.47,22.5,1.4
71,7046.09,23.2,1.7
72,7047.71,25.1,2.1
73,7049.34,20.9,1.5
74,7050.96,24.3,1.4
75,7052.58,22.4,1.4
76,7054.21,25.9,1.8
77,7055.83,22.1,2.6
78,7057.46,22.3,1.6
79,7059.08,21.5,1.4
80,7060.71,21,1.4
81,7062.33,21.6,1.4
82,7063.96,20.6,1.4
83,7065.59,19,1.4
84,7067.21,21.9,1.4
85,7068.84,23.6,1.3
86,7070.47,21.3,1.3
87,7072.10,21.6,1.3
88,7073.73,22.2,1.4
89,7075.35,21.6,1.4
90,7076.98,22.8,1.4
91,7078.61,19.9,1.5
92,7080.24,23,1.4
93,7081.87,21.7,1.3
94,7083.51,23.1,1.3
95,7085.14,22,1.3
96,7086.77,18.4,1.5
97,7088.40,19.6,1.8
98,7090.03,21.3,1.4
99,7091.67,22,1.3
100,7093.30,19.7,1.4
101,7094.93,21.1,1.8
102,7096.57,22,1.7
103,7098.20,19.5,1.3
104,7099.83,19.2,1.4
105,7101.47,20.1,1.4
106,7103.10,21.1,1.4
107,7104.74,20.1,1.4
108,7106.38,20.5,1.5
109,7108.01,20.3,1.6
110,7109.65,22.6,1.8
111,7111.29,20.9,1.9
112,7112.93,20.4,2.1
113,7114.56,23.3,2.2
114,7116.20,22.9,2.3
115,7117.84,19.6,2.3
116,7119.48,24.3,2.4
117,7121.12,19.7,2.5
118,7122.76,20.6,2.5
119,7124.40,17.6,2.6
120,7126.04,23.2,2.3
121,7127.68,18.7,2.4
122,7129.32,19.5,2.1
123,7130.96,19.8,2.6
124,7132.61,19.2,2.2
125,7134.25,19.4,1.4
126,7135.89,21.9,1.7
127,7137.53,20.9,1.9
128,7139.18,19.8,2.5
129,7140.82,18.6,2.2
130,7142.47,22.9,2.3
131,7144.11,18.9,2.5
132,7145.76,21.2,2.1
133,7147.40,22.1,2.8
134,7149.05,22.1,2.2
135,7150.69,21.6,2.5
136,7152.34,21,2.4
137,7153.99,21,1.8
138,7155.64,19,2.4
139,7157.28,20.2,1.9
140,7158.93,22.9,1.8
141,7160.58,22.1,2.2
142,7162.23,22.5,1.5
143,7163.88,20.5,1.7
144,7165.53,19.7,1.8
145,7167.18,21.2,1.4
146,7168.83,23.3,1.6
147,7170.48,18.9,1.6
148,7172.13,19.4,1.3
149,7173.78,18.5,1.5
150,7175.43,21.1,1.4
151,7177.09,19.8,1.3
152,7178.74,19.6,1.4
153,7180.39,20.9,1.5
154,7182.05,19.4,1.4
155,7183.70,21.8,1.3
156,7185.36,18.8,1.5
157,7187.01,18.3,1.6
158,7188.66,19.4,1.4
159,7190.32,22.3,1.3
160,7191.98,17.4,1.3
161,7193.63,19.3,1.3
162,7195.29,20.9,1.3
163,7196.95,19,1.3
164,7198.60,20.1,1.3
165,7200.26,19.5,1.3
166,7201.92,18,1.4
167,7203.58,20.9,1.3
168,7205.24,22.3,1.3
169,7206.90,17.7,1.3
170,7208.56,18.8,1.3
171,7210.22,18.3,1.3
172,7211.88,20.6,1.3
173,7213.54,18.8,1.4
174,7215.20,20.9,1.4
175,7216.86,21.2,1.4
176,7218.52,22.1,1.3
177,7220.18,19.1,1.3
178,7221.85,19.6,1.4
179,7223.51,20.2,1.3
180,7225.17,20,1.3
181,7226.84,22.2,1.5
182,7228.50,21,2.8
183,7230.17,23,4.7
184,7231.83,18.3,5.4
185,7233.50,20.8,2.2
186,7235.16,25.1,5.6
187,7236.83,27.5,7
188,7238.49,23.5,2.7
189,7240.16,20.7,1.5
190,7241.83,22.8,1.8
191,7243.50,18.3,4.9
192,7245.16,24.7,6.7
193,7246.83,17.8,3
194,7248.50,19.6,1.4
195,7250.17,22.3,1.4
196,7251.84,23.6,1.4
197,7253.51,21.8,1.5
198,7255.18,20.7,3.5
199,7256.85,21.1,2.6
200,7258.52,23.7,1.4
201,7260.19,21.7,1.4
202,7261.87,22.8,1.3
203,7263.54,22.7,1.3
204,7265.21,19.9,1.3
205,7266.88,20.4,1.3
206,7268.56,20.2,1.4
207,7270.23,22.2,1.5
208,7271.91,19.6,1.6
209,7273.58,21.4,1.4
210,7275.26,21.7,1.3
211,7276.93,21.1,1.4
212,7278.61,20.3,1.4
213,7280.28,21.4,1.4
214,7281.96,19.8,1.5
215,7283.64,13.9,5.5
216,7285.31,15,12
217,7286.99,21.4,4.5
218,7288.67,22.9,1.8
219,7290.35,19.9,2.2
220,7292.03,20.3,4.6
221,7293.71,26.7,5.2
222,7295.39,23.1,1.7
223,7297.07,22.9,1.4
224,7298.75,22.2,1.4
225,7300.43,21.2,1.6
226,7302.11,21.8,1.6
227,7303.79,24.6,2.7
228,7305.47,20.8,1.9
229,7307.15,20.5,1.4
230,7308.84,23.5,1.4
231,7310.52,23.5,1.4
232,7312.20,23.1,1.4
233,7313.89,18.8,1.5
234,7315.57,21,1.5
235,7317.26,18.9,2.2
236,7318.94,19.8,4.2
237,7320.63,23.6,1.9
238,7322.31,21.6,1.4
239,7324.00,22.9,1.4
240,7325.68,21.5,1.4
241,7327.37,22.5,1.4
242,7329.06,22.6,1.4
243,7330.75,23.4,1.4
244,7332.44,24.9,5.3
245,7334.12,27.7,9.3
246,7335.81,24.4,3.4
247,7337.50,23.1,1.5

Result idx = -0.16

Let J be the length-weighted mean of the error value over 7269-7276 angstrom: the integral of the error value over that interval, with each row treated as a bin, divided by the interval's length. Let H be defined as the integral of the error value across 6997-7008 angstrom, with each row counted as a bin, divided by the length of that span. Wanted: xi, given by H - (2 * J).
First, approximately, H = 1.43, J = 1.45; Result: -1.5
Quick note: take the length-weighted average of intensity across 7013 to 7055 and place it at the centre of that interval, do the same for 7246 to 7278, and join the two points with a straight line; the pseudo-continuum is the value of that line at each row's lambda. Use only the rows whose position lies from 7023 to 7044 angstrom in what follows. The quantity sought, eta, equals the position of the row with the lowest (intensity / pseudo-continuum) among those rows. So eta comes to 7028.27 angstrom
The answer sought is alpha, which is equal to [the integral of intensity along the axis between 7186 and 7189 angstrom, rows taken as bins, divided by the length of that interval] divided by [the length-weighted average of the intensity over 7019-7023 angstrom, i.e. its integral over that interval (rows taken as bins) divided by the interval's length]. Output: 0.87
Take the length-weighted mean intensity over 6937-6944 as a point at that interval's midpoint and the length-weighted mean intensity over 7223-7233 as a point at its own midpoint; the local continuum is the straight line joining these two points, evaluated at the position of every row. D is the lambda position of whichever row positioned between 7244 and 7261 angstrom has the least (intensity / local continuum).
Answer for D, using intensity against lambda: 7246.83 angstrom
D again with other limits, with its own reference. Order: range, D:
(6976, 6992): 6981.49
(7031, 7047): 7042.85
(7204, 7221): 7206.90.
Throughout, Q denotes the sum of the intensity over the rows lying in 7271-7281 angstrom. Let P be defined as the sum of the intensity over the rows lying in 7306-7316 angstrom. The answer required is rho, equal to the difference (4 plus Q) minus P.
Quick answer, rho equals -1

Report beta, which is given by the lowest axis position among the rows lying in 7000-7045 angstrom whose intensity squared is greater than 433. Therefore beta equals 7000.81 angstrom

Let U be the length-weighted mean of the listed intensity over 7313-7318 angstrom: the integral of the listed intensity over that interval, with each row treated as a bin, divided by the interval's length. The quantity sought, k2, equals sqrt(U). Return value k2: 4.43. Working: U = 19.6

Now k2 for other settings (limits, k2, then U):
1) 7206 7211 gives 4.28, 18.3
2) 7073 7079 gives 4.67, 21.8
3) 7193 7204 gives 4.43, 19.6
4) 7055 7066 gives 4.61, 21.2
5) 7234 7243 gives 4.86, 23.6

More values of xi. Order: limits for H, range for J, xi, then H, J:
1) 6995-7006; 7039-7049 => -1.7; 1.43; 1.57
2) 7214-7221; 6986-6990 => -6.7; 1.35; 4.02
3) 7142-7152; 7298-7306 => -1.3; 2.40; 1.84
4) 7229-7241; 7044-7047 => 0.9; 4.12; 1.59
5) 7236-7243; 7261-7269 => 0.7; 3.33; 1.32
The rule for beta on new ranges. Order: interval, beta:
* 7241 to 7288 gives 7241.83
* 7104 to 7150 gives 7109.65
